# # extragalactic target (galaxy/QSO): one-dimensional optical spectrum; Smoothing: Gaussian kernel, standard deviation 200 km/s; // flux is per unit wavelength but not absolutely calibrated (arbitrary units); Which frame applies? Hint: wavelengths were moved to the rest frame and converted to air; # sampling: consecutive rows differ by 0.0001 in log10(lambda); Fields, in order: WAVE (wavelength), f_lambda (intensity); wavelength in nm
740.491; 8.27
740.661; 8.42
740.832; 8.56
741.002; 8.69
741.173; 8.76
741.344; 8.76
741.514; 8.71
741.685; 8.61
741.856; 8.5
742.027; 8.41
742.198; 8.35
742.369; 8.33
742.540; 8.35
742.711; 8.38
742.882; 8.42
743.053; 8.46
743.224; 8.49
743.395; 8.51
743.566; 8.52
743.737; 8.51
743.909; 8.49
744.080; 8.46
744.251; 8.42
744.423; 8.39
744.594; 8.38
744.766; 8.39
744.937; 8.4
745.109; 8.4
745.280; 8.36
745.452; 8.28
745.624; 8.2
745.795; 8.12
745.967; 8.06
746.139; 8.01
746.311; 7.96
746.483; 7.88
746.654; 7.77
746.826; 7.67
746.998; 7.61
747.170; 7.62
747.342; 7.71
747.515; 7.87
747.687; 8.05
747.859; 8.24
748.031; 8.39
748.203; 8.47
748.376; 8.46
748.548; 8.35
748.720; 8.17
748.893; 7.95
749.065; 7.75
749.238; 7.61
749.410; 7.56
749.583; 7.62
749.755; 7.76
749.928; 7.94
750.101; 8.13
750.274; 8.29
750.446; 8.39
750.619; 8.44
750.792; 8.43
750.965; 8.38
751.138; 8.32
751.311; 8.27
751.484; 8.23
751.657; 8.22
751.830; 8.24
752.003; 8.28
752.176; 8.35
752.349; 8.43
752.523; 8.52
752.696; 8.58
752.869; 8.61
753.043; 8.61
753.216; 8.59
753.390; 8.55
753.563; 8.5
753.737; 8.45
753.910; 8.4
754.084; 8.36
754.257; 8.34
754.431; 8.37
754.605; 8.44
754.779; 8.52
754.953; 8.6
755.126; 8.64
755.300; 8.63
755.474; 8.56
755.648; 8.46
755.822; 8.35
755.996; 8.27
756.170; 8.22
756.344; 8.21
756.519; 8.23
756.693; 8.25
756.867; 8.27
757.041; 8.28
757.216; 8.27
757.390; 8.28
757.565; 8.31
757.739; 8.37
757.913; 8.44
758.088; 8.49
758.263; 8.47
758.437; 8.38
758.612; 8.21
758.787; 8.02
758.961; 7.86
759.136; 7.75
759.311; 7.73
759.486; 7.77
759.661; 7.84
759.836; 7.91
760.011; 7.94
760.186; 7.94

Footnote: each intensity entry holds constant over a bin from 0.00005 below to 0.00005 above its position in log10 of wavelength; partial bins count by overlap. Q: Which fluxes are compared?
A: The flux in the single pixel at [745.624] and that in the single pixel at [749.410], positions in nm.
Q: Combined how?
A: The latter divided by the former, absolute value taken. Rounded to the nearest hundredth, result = 0.92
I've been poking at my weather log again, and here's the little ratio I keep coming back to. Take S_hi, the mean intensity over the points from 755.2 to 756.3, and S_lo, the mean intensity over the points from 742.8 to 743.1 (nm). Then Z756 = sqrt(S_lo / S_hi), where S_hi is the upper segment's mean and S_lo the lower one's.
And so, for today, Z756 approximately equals 1.00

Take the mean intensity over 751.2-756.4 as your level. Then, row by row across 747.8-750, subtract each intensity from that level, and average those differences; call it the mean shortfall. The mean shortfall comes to 0.41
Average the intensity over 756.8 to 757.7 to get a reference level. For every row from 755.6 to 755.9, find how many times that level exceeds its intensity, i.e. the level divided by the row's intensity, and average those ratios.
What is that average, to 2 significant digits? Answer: 0.99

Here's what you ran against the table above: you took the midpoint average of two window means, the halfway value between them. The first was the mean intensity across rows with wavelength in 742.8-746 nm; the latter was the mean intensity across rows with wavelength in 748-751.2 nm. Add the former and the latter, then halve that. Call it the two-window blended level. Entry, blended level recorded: 8.25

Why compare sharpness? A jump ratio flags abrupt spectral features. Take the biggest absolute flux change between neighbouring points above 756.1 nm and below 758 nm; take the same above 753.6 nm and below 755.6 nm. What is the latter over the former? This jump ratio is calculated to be 1.1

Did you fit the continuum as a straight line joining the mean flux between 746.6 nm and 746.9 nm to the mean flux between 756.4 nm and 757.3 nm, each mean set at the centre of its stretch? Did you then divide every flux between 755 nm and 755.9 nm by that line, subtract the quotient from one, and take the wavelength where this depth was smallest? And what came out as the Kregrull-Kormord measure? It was 755.126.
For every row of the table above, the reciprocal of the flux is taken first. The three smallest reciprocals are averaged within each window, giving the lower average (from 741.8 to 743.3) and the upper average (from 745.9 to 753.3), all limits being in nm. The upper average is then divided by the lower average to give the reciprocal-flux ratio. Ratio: 0.99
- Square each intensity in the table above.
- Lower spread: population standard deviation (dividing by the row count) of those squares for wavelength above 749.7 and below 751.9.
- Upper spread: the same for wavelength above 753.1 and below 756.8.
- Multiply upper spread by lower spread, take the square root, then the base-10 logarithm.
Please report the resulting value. 0.43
